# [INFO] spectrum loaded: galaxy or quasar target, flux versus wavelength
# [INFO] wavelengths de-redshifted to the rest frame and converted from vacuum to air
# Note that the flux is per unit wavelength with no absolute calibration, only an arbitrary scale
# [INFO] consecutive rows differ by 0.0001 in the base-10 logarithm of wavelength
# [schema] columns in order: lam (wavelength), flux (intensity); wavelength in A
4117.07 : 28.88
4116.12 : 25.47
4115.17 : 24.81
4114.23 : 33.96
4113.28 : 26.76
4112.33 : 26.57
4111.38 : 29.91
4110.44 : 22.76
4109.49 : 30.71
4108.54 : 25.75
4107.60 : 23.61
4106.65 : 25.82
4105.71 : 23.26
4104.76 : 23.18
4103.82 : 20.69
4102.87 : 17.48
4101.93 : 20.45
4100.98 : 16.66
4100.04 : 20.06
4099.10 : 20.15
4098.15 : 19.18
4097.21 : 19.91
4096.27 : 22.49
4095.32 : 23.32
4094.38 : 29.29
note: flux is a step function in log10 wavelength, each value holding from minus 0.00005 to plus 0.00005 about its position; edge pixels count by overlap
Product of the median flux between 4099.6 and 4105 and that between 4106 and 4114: 531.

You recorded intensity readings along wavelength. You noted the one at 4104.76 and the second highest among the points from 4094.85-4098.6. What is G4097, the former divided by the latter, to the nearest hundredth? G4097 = 1.03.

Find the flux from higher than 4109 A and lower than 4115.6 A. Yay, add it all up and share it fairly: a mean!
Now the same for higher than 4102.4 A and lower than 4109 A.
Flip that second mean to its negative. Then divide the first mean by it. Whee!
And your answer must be -1.2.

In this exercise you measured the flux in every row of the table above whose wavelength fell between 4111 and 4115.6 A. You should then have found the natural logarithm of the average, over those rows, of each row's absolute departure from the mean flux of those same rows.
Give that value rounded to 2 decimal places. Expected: 1.04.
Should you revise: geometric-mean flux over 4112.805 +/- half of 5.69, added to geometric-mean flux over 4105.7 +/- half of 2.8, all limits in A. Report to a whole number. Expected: 51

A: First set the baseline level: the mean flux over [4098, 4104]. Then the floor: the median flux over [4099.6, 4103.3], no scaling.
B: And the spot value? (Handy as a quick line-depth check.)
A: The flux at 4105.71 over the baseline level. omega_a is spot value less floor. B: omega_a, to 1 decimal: -17.6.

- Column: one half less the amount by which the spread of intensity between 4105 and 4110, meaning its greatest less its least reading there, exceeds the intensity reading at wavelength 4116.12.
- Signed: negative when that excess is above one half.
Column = 18.5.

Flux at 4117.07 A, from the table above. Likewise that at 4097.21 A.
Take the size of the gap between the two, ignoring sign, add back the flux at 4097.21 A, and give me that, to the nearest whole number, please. 29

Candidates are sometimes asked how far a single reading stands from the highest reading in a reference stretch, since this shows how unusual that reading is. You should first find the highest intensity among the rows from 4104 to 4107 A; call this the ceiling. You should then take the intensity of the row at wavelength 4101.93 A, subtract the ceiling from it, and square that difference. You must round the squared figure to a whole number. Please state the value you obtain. 29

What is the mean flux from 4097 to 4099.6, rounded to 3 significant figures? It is 19.7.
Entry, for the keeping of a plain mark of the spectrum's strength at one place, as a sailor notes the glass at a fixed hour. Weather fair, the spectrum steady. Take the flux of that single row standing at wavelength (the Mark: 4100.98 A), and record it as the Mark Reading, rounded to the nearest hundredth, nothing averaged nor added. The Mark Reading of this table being 16.66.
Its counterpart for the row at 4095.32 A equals 23.32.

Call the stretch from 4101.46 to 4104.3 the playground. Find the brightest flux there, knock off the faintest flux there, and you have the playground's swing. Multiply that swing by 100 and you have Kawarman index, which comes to 321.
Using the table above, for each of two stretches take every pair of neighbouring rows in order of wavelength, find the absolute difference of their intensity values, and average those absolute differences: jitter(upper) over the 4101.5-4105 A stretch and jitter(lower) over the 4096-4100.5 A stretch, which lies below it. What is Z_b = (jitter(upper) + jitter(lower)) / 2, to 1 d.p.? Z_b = 2.0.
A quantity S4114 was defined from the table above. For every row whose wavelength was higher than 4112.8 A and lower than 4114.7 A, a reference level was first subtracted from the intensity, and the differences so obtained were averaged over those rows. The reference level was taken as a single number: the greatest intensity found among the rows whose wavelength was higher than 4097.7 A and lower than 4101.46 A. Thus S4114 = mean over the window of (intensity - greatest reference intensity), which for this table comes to 10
